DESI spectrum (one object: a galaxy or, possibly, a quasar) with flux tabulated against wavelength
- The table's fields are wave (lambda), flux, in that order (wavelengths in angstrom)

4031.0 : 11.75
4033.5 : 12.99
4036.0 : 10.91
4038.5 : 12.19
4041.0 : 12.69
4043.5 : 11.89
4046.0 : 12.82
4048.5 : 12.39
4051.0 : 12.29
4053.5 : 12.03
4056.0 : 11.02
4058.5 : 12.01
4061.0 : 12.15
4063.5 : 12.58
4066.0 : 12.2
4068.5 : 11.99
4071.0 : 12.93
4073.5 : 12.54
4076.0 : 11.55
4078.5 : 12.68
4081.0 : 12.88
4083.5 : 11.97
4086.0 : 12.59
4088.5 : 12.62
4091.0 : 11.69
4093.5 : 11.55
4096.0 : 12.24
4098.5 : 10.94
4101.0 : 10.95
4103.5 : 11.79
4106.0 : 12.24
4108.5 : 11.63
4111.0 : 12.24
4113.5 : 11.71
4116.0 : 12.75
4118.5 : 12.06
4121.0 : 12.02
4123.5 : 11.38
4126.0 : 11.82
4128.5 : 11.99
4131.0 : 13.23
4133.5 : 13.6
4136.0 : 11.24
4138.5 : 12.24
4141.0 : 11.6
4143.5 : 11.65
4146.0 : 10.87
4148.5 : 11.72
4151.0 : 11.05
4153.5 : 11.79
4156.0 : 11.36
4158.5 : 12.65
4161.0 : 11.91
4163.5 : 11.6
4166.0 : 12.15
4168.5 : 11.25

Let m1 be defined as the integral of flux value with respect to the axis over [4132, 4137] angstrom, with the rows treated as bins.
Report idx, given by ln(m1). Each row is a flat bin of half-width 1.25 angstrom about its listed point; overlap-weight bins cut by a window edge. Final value 4.14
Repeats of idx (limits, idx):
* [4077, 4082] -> 4.15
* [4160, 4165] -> 4.07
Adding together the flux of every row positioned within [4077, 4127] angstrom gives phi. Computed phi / 240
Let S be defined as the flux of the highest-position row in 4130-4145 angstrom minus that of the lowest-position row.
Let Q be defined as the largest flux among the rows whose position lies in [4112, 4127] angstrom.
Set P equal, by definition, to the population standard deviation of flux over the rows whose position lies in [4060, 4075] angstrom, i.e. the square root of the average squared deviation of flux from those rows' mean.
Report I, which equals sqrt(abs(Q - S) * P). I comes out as 2.13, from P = 0.32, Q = 12.75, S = -1.58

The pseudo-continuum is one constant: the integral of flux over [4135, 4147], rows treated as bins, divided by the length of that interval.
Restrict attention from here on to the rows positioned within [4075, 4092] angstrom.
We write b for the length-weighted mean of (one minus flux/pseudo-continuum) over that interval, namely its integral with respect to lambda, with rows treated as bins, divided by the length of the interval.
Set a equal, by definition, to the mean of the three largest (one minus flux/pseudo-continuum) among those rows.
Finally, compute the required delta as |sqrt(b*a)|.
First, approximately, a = -0.017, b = -0.07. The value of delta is 0.034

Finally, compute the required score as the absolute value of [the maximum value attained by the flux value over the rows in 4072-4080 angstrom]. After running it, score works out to 12.7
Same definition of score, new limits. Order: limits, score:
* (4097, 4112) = 12.2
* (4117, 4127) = 12.1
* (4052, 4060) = 12.0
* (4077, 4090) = 12.9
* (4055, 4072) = 12.9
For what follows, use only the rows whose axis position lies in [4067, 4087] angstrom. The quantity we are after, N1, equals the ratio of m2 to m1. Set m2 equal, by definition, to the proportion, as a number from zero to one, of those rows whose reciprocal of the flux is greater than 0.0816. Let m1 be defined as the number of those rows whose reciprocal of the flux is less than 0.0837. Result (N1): 0.05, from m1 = 7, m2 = 0.4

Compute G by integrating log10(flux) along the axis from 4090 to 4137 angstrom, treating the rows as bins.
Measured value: 51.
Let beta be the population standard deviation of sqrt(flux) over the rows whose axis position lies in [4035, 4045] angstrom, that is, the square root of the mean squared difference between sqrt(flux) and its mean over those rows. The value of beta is 0.095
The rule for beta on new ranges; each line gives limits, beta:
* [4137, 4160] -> 0.076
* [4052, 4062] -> 0.067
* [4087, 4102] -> 0.090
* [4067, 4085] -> 0.070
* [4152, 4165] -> 0.063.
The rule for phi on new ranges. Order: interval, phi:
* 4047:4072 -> 122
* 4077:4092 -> 74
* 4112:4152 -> 191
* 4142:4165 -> 105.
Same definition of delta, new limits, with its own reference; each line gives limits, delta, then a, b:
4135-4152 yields 0.013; 0.042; 0.00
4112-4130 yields 0.018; -0.008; -0.04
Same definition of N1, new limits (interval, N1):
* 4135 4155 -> 1.00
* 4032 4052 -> 0.06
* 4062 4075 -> 0.08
